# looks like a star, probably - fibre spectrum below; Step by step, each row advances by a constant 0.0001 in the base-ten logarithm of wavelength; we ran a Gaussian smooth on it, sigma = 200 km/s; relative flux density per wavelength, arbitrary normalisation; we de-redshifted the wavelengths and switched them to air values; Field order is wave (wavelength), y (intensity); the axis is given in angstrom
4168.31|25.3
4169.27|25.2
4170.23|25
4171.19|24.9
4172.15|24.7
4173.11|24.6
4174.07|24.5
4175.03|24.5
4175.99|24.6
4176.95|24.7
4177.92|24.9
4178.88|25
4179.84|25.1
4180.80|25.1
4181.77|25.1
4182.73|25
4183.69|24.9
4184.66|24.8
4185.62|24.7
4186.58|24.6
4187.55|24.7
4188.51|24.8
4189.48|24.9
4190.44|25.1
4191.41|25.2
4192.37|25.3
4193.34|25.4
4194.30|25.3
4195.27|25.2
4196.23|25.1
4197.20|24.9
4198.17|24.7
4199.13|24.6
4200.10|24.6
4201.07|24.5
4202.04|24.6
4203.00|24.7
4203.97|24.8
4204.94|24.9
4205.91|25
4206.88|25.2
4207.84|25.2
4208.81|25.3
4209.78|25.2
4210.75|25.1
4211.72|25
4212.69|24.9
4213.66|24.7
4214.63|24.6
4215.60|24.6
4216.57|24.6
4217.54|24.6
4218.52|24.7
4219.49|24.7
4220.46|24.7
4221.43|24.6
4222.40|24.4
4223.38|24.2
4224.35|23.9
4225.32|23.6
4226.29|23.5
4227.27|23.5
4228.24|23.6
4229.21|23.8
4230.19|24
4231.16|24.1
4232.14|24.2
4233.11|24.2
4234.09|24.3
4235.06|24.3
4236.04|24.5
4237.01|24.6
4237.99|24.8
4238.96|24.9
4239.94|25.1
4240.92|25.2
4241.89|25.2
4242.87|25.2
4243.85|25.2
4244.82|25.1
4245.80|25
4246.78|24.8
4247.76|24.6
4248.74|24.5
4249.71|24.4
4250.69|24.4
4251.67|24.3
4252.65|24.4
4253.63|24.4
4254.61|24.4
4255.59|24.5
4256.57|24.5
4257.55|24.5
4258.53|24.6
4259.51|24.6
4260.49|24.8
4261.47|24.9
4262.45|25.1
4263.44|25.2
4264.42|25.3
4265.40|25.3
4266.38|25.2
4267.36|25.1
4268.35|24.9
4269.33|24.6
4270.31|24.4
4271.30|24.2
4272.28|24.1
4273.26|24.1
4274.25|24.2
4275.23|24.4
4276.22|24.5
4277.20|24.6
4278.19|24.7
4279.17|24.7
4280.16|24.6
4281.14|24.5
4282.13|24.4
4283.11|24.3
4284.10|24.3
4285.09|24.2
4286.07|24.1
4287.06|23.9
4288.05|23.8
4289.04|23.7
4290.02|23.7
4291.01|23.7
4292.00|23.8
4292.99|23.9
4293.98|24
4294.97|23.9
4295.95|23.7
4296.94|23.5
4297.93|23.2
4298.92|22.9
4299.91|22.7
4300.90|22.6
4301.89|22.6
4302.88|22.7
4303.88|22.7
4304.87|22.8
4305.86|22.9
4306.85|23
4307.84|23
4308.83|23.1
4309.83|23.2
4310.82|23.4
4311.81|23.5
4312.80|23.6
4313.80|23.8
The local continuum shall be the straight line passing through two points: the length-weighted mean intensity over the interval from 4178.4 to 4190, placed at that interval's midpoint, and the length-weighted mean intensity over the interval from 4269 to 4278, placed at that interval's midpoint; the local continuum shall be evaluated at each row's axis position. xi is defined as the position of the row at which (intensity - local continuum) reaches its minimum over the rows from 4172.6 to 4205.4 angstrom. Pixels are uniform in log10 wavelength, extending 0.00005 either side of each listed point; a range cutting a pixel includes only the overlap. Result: 4174.07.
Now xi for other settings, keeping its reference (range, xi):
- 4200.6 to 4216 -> 4201.07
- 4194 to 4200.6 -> 4199.13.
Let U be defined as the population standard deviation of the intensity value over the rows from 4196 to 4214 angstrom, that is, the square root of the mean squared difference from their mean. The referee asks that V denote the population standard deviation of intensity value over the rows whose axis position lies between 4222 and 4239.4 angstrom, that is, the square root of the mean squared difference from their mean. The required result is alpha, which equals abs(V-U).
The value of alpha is 0.17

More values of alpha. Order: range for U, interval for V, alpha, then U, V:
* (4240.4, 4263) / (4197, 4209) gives 0.06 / 0.31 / 0.25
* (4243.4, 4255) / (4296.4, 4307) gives 0.04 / 0.30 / 0.26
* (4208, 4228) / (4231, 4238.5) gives 0.30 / 0.52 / 0.22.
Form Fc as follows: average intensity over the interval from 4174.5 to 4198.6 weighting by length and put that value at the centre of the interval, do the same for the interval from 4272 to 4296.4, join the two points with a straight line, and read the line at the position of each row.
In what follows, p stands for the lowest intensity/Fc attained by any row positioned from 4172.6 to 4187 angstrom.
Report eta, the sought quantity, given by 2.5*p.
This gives 2.45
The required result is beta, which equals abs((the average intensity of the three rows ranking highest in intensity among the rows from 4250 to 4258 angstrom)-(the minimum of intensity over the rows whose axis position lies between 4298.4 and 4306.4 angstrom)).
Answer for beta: 1.9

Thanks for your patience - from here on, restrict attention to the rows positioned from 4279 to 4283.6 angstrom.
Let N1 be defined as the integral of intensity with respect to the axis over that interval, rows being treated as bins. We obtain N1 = 113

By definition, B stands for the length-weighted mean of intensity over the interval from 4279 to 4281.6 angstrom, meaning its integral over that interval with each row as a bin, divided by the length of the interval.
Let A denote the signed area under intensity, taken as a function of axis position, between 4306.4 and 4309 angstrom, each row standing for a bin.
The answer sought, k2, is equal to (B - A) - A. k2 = -95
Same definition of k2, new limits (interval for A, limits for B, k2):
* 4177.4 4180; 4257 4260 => -105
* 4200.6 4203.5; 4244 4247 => -118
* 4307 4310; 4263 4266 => -113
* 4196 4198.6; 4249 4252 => -105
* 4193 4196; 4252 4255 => -128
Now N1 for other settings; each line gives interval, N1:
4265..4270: 125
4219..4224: 123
